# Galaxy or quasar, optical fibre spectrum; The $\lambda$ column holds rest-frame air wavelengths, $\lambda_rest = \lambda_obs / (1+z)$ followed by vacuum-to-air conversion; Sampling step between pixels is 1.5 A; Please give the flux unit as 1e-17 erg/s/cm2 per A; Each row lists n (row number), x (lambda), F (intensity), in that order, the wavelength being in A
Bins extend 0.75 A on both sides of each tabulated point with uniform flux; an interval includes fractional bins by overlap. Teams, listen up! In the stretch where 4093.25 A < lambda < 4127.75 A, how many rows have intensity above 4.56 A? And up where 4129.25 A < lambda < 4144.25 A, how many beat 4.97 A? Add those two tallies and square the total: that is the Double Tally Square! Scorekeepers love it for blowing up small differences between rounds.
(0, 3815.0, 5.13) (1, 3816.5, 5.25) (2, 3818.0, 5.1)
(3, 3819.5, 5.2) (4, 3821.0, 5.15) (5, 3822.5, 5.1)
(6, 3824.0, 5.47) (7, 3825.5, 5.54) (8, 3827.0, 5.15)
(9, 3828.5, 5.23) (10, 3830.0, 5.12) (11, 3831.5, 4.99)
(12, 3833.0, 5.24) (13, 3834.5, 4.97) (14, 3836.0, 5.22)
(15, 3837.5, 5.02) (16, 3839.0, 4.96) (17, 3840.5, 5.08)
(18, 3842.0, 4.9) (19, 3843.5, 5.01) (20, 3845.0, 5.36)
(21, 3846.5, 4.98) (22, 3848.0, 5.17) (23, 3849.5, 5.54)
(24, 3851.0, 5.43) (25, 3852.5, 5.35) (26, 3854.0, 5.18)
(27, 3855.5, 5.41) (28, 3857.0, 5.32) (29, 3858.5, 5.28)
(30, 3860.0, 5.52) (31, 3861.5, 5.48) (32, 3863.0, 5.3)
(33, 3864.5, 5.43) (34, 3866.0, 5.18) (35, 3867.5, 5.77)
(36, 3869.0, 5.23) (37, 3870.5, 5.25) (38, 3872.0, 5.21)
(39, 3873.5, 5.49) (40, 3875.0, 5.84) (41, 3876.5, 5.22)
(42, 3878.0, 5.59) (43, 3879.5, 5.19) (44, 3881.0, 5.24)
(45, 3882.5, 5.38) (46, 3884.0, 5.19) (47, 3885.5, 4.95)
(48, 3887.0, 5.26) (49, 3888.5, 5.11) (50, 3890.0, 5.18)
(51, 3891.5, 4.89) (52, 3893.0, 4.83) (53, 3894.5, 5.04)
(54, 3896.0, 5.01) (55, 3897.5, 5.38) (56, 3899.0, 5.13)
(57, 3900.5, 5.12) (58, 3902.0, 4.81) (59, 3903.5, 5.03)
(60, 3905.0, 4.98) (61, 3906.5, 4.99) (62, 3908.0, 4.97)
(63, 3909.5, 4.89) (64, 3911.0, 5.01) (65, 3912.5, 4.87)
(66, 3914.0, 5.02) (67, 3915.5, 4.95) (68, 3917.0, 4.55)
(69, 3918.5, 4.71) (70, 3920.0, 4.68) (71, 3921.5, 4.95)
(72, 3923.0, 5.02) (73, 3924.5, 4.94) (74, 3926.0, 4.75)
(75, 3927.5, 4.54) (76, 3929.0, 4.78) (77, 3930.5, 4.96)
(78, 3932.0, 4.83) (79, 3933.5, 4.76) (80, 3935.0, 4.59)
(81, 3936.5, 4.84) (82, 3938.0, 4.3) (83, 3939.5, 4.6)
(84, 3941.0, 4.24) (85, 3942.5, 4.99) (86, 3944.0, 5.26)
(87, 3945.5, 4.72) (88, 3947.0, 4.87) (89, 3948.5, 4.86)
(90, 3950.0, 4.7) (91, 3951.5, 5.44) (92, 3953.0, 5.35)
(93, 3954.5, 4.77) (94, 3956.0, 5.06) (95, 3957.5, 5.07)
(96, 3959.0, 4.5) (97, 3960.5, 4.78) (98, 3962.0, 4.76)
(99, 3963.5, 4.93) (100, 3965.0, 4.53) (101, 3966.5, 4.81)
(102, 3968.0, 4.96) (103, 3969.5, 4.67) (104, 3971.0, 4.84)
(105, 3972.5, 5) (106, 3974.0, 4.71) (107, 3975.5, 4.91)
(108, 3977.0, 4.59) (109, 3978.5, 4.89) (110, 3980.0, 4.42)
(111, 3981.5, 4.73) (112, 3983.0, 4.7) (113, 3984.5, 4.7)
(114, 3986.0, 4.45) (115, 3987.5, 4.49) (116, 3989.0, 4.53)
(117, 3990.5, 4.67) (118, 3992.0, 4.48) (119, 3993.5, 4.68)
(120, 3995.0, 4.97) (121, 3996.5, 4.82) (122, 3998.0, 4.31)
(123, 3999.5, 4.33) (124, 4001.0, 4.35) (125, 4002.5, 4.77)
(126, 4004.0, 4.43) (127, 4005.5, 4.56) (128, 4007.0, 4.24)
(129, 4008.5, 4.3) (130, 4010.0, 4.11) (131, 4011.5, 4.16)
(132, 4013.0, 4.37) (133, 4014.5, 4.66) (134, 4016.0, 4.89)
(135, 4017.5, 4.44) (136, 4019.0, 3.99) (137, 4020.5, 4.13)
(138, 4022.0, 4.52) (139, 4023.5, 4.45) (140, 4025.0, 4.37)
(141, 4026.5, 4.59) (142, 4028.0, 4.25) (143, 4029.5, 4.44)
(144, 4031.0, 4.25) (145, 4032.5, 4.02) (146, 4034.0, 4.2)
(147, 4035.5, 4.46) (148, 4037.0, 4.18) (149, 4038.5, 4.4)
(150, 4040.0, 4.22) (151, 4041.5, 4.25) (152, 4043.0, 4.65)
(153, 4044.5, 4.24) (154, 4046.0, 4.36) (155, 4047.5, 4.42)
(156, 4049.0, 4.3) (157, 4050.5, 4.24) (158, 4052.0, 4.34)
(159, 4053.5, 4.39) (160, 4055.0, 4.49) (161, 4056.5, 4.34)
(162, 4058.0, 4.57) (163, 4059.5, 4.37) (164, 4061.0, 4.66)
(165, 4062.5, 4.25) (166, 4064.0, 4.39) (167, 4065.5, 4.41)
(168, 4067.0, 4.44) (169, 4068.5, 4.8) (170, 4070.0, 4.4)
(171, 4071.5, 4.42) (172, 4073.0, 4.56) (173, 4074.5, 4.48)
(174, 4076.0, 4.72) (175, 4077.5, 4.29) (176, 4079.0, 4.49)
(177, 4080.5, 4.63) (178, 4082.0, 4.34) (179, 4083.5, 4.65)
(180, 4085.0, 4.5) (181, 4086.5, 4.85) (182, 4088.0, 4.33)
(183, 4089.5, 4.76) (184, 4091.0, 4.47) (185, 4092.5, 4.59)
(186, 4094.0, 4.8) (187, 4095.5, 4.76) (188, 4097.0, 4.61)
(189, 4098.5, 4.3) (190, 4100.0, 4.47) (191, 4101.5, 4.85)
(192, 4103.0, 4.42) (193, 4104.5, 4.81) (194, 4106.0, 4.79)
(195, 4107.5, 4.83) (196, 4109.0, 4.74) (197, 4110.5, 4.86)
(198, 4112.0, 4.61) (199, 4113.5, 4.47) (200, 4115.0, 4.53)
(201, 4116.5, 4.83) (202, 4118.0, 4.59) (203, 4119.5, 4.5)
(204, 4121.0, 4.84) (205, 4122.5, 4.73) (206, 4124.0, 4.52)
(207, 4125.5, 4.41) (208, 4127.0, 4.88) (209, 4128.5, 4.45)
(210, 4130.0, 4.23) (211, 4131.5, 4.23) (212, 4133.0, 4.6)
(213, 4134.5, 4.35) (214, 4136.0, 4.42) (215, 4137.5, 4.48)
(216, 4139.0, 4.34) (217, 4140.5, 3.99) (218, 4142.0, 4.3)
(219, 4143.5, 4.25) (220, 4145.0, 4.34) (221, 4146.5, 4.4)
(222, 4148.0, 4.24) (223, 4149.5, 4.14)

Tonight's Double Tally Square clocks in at 225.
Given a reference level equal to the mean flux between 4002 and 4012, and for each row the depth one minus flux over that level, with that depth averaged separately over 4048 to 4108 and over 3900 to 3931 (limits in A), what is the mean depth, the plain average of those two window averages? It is -0.08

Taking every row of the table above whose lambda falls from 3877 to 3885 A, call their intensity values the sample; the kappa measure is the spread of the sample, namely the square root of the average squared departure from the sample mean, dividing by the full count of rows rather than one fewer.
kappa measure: 0.15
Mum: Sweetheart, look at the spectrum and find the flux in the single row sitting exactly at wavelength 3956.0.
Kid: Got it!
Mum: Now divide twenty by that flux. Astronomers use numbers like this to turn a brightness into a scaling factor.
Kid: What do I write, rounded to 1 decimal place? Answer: 4.0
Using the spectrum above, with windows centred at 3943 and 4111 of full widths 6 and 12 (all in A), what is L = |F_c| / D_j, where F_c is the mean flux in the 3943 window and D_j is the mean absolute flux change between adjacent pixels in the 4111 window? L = 34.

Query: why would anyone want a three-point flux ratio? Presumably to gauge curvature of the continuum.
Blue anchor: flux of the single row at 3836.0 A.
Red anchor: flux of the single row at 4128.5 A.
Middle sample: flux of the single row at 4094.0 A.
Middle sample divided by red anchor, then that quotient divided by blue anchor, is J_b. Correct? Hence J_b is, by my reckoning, 0.21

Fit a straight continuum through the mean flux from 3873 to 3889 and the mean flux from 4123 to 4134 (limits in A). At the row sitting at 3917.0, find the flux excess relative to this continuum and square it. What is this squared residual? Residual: 0.41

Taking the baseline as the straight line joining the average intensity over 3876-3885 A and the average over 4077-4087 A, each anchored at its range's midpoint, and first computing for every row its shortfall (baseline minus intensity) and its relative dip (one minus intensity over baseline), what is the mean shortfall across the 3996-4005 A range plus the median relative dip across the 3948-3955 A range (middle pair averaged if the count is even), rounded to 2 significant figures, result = 0.38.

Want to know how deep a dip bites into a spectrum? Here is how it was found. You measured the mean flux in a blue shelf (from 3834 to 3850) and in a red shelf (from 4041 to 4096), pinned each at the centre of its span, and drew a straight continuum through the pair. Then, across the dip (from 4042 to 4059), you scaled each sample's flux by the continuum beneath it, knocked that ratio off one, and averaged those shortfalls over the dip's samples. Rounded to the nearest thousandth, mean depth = 0.031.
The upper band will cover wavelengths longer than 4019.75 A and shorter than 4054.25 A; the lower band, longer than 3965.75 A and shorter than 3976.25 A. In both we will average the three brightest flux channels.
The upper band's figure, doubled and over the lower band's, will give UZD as 1.85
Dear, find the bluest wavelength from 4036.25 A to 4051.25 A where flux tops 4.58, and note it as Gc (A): 4043.0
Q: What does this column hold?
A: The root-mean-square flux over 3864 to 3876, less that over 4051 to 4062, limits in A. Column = 1.0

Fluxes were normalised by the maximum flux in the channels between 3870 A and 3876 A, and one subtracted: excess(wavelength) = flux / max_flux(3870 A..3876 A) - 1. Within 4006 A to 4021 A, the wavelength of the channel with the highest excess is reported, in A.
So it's 4016.0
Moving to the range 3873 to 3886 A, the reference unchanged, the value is 3875.0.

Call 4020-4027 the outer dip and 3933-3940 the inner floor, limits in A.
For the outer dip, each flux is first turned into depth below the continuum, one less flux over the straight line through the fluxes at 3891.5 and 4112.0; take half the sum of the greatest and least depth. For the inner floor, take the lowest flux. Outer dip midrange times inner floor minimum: 0.33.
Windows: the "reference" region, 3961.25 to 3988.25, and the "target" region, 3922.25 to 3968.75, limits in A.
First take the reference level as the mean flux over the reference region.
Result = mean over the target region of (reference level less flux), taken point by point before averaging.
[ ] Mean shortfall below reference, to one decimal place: -0.1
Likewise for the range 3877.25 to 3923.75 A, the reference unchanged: -0.3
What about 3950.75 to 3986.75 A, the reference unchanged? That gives -0.1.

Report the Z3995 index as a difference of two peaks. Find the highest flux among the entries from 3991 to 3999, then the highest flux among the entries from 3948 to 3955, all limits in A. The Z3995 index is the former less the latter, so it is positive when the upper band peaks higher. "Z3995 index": -0.5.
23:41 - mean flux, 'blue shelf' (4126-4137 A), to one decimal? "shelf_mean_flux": 4.5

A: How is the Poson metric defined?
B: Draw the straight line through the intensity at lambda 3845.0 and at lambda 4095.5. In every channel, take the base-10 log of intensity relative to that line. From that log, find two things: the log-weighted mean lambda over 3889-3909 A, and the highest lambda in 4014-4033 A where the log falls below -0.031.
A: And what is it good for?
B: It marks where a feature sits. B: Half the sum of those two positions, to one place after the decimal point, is 3965.8 A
